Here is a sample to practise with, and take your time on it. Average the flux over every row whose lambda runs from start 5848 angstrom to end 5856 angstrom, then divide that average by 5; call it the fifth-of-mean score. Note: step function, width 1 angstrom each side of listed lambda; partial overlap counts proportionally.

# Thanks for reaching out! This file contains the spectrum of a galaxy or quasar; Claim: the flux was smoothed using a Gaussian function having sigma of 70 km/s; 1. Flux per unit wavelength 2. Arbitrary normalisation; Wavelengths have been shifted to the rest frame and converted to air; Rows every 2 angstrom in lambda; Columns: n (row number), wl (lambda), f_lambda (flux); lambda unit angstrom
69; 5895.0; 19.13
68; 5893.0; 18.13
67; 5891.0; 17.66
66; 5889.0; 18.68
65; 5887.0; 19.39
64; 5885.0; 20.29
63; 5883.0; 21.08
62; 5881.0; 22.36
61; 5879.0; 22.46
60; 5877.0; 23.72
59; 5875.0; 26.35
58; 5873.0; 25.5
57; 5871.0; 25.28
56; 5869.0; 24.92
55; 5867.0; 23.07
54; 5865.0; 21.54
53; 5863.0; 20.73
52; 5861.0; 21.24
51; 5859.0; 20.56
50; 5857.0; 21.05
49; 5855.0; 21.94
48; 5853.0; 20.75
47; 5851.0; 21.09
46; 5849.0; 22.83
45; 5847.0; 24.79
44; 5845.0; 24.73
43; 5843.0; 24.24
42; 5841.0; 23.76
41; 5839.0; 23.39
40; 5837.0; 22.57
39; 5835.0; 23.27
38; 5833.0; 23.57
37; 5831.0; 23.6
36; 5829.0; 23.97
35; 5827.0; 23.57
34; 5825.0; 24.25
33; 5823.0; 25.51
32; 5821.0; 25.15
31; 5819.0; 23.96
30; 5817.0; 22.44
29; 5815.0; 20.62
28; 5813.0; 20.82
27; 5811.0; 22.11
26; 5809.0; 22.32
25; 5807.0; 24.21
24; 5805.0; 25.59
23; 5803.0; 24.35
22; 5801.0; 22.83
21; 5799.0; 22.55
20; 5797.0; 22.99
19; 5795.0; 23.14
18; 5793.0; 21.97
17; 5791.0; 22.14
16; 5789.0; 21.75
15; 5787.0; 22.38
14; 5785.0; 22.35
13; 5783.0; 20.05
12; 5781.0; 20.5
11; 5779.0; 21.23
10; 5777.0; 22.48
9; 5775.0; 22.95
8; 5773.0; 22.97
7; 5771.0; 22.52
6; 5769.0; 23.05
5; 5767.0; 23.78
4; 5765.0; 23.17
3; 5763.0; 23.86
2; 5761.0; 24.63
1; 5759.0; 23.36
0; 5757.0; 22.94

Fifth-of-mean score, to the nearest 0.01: 4.33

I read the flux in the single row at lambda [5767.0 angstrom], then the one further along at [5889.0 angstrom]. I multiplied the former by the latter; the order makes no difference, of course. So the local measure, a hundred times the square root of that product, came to 2108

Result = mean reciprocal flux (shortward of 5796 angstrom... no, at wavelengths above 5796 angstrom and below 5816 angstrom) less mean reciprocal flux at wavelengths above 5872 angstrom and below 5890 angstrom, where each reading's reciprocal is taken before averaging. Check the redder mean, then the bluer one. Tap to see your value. -0.0016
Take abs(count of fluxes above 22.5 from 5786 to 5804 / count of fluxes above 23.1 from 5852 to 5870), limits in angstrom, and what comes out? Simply 5.0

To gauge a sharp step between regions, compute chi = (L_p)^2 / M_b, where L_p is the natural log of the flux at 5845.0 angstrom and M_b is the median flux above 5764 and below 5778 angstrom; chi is 0.45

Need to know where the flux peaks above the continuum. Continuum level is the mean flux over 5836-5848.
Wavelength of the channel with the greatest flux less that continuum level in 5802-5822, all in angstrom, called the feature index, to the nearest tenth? 5805.0 angstrom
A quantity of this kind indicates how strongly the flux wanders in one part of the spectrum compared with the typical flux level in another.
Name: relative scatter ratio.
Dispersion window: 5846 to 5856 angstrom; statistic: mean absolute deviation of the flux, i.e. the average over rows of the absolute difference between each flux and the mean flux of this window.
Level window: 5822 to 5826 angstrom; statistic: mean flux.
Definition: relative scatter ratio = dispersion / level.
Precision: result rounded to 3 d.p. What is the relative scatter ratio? 0.049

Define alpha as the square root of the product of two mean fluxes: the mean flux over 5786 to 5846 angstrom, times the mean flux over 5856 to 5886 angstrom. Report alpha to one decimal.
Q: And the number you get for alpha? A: 23.0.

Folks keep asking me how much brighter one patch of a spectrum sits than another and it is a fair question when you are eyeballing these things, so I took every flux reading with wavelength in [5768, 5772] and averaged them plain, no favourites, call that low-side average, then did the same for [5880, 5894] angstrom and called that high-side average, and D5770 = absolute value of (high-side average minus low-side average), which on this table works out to 3.1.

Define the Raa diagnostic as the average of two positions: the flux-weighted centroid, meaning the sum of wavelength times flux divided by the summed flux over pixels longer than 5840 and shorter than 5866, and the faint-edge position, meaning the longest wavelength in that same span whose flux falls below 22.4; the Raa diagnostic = 5858.8 angstrom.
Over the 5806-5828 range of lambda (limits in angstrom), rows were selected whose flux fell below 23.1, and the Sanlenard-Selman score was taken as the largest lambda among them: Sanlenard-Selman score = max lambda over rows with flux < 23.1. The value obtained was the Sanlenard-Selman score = 5817.0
